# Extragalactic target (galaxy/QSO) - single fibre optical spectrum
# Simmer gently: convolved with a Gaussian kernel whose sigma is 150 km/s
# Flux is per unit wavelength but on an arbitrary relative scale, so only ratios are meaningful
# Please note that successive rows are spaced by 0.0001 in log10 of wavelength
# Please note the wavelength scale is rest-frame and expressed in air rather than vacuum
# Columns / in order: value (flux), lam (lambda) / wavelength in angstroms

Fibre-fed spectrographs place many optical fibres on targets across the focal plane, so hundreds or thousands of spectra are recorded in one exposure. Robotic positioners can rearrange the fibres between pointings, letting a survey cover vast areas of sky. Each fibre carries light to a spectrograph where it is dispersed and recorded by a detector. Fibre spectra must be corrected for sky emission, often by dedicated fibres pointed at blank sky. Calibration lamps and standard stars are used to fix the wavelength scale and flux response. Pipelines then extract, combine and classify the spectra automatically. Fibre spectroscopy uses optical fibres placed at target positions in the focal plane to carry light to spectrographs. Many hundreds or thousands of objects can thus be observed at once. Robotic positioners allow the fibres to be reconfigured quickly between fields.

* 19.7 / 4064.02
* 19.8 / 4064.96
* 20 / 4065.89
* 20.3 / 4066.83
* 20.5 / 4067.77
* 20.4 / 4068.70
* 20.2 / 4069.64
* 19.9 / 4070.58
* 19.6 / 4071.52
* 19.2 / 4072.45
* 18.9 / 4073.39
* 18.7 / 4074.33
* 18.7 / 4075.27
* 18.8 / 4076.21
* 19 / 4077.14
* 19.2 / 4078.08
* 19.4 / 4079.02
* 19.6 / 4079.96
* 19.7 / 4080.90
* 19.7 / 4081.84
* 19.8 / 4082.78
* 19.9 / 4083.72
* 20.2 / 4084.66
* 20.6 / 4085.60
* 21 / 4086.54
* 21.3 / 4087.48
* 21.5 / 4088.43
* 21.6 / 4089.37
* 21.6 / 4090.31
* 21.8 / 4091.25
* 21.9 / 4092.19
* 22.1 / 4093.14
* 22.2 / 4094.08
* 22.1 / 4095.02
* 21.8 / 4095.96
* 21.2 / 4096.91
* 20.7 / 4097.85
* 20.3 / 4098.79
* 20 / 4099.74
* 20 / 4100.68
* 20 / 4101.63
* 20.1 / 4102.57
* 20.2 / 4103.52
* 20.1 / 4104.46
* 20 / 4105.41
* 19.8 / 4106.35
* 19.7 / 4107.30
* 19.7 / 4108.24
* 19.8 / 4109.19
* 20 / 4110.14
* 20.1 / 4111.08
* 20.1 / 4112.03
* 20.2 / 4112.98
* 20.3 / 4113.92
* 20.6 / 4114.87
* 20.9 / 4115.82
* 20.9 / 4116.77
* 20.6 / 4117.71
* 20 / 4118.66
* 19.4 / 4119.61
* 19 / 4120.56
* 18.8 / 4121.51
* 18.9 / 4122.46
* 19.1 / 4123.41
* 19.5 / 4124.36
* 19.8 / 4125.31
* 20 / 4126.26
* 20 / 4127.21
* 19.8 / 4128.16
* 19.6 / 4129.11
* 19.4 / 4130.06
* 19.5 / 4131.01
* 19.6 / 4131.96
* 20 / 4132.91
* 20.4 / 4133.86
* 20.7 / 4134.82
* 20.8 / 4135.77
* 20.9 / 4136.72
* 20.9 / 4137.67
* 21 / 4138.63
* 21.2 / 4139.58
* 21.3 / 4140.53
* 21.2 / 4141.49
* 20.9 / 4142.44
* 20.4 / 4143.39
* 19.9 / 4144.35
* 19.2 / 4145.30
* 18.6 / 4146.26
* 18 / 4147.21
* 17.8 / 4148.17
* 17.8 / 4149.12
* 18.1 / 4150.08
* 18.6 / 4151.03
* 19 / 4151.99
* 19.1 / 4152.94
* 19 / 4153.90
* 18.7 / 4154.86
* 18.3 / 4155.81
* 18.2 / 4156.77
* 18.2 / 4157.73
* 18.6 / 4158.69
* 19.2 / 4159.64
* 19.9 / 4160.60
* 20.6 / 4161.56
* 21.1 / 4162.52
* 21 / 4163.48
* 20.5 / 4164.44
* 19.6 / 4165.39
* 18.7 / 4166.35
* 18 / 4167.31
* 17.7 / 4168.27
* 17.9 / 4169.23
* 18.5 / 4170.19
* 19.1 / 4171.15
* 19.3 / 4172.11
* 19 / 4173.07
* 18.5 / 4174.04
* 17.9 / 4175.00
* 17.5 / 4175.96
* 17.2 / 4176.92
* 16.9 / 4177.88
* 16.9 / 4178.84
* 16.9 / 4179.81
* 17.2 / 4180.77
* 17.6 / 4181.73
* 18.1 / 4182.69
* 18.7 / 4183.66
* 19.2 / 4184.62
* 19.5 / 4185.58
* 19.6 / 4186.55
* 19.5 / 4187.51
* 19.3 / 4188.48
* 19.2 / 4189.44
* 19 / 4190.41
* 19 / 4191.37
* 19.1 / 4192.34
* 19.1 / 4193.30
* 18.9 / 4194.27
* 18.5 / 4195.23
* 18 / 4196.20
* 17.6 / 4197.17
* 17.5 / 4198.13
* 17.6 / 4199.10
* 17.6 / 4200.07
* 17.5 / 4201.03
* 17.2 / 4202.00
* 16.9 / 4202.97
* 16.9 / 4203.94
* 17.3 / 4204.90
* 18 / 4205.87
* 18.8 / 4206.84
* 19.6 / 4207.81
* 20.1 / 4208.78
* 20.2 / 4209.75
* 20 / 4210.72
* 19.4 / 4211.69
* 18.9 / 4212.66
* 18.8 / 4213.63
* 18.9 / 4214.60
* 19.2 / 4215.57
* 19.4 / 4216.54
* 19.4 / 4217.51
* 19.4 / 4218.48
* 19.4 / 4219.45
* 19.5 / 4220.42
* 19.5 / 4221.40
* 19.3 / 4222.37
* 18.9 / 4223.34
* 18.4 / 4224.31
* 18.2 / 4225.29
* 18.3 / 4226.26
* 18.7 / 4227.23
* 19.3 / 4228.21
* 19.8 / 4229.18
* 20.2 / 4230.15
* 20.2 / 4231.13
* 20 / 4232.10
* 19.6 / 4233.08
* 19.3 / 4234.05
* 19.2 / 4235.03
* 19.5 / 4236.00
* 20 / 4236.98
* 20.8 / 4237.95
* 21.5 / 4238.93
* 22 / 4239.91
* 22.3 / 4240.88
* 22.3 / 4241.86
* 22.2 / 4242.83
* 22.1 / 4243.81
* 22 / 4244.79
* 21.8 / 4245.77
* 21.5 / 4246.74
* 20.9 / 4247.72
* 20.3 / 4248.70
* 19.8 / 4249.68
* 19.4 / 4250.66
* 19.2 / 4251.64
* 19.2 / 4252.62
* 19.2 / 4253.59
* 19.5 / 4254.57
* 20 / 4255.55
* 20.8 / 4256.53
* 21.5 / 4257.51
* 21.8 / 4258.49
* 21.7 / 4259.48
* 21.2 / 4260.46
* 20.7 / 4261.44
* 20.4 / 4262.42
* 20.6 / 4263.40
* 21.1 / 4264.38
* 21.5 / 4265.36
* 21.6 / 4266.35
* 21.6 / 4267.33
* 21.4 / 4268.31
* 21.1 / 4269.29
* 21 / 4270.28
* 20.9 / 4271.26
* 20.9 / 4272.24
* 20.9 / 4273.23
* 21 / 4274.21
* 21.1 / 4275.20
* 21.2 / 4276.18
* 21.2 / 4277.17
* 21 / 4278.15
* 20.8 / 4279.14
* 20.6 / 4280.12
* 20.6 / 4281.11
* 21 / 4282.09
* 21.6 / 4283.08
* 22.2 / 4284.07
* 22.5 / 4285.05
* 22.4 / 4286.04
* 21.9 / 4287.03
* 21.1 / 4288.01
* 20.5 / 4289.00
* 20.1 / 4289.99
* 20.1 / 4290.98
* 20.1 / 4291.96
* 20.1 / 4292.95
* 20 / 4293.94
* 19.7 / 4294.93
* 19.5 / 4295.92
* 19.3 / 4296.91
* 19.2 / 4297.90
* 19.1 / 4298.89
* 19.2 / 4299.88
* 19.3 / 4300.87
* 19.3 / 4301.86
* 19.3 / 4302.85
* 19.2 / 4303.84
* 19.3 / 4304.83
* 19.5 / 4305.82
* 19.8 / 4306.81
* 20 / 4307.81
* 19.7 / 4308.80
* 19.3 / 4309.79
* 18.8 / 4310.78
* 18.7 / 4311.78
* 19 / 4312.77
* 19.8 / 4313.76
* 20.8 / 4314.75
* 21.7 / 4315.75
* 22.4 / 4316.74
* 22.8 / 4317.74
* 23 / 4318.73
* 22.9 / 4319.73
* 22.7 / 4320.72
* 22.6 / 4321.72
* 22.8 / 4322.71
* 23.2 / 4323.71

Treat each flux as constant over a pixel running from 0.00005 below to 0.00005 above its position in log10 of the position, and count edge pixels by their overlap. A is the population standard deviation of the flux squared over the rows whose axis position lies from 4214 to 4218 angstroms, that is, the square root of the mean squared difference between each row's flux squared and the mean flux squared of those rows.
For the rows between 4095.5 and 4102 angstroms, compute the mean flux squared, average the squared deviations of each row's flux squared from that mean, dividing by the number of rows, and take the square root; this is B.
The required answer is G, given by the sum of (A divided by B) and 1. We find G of 1.3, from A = 7.8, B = 27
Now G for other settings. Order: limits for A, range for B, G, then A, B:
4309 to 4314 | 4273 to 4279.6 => 3.6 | 15.3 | 6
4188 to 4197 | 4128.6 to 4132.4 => 5.4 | 14.3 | 3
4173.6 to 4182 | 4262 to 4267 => 1.9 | 18.0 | 20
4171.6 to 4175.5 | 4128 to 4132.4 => 4.8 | 19.7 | 5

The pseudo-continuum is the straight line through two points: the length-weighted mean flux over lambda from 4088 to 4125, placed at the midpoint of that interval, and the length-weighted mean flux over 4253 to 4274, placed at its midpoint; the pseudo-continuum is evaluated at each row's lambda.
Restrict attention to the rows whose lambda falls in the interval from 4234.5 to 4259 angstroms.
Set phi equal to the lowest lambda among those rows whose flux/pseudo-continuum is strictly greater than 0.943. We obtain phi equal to 4236.98 angstroms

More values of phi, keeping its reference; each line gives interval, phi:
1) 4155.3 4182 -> 4160.60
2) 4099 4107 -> 4099.74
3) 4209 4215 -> 4209.75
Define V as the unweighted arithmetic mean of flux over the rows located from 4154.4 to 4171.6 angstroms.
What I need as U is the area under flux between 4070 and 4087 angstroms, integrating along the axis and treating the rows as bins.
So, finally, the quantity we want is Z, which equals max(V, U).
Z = 332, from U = 332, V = 19.1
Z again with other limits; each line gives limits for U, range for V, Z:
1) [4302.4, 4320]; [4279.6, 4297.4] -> 357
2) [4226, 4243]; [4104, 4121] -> 345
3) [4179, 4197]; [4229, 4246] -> 335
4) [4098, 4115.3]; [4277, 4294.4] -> 347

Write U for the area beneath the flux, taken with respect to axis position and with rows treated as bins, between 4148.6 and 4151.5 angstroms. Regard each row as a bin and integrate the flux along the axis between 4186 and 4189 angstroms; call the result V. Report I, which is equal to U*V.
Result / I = 3079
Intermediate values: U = 53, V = 58.3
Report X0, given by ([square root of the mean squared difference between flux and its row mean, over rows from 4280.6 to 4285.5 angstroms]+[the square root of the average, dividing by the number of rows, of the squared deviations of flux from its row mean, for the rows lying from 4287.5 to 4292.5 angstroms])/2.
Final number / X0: 0.55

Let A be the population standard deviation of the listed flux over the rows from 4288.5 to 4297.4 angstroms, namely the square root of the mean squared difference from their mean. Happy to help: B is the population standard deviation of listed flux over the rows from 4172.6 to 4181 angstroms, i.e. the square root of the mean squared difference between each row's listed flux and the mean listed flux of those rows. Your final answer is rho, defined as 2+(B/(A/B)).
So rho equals 3.5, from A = 0.35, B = 0.72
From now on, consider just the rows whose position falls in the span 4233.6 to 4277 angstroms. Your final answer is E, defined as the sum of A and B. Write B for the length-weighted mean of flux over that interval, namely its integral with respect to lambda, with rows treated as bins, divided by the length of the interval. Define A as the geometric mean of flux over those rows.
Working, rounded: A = 20.8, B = 20.9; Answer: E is 41.7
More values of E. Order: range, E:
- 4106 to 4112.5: 39.8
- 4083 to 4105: 41.9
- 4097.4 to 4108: 40.2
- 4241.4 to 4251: 42.5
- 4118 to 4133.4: 39.1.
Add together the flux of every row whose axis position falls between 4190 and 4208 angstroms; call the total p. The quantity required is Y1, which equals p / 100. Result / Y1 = 3.4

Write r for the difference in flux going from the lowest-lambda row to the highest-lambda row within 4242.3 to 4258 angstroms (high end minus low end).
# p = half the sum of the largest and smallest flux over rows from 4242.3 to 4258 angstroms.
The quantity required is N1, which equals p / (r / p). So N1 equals -612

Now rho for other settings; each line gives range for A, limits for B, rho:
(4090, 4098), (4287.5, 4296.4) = 2.4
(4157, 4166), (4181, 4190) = 2.4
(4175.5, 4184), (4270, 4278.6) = 2.0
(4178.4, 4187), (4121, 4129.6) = 2.2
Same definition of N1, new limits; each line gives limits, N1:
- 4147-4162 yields 142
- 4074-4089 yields 144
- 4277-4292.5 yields -412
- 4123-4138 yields 222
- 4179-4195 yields 167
